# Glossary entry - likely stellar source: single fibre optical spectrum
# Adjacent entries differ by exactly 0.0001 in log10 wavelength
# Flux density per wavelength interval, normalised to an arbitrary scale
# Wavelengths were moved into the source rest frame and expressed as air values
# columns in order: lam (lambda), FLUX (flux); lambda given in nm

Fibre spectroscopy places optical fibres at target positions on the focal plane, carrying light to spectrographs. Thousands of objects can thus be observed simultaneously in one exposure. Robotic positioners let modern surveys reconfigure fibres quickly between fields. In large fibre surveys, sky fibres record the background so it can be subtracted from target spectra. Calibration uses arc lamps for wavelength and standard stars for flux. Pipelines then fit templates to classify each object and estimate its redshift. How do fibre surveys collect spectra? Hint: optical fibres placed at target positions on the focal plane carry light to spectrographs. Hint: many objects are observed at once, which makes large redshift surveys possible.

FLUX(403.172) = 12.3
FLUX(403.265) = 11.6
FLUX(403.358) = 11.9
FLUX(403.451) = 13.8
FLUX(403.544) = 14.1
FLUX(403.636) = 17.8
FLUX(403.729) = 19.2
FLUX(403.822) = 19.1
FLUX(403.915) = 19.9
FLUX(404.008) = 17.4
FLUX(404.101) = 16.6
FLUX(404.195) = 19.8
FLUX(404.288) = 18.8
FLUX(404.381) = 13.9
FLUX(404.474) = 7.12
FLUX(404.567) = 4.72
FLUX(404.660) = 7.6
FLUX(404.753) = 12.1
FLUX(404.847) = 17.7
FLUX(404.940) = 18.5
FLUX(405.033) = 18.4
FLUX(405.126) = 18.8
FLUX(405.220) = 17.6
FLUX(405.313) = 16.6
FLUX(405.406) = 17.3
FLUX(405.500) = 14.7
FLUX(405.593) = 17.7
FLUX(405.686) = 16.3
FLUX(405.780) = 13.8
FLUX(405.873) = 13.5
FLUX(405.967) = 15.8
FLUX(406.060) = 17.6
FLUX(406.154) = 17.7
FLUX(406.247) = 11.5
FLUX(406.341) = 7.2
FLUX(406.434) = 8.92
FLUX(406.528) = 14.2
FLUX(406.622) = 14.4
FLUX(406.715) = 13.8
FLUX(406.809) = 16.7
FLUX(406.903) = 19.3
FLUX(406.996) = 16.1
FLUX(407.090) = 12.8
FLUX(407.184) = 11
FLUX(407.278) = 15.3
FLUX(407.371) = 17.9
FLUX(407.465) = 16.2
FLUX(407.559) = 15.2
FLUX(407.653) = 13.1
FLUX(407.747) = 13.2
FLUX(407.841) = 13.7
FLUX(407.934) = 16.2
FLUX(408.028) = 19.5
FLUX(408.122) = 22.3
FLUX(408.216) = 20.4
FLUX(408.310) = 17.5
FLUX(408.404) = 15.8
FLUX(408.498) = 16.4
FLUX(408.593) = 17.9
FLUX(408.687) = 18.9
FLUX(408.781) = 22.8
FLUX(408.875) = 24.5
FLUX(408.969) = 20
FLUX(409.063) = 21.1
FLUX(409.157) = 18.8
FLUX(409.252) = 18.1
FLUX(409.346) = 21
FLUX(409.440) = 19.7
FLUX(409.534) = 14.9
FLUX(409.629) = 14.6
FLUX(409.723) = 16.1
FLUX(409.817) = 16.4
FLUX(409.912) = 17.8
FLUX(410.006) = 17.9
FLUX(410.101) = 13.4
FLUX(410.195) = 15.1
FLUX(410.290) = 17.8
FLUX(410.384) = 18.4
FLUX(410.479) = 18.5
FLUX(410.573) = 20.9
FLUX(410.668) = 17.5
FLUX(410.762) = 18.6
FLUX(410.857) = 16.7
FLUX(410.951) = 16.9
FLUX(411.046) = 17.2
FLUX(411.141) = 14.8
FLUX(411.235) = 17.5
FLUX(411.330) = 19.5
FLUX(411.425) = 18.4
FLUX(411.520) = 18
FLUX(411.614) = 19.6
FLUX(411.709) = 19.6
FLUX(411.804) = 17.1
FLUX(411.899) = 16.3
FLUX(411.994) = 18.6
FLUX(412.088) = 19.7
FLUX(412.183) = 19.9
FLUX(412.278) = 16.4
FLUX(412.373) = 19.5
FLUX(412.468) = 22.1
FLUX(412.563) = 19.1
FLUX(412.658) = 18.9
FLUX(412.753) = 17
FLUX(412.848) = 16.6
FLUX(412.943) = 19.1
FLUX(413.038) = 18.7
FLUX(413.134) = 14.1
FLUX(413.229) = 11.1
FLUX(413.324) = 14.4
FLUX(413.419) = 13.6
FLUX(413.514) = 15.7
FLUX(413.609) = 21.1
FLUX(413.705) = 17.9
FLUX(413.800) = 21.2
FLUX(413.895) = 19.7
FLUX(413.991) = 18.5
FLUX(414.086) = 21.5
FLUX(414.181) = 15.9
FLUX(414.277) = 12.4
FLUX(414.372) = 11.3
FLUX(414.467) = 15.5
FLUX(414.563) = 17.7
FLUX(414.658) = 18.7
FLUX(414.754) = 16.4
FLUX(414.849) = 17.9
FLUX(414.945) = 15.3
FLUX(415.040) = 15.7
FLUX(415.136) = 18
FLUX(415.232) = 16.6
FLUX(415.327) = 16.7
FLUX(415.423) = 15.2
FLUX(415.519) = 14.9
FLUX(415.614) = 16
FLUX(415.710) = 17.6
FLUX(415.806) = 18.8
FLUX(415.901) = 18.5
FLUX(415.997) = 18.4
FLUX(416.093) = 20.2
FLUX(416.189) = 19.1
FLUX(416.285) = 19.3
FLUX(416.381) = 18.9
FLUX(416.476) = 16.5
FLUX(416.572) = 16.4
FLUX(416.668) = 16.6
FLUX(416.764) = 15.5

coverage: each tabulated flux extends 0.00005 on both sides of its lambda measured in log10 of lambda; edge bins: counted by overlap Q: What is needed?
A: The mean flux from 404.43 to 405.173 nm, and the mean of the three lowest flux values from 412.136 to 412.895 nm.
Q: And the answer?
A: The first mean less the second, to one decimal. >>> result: -3.5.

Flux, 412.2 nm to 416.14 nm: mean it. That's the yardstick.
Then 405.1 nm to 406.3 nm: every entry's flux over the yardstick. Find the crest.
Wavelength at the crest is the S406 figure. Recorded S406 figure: 405.126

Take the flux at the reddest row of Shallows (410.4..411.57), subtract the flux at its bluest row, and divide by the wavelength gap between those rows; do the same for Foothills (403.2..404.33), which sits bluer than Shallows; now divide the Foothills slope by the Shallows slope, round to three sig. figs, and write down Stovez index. -14.7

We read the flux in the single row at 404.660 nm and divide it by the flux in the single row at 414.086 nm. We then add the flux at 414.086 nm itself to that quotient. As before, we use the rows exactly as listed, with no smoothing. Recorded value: 21.9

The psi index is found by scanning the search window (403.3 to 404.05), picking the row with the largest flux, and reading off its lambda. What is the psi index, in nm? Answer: 403.915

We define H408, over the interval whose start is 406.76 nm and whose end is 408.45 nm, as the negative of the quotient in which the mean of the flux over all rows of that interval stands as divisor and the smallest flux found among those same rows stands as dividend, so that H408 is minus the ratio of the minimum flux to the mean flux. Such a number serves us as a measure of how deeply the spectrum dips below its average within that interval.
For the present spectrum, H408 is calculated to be -0.68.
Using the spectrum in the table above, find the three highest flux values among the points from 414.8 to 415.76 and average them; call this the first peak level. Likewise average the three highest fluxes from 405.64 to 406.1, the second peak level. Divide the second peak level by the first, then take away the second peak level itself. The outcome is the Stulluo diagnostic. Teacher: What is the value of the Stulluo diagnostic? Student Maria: -15.6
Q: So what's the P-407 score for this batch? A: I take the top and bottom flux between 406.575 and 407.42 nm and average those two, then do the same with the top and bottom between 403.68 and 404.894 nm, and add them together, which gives 27.5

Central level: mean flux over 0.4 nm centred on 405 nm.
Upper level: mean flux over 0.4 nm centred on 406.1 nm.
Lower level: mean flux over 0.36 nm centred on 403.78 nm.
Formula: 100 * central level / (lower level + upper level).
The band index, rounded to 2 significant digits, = 53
